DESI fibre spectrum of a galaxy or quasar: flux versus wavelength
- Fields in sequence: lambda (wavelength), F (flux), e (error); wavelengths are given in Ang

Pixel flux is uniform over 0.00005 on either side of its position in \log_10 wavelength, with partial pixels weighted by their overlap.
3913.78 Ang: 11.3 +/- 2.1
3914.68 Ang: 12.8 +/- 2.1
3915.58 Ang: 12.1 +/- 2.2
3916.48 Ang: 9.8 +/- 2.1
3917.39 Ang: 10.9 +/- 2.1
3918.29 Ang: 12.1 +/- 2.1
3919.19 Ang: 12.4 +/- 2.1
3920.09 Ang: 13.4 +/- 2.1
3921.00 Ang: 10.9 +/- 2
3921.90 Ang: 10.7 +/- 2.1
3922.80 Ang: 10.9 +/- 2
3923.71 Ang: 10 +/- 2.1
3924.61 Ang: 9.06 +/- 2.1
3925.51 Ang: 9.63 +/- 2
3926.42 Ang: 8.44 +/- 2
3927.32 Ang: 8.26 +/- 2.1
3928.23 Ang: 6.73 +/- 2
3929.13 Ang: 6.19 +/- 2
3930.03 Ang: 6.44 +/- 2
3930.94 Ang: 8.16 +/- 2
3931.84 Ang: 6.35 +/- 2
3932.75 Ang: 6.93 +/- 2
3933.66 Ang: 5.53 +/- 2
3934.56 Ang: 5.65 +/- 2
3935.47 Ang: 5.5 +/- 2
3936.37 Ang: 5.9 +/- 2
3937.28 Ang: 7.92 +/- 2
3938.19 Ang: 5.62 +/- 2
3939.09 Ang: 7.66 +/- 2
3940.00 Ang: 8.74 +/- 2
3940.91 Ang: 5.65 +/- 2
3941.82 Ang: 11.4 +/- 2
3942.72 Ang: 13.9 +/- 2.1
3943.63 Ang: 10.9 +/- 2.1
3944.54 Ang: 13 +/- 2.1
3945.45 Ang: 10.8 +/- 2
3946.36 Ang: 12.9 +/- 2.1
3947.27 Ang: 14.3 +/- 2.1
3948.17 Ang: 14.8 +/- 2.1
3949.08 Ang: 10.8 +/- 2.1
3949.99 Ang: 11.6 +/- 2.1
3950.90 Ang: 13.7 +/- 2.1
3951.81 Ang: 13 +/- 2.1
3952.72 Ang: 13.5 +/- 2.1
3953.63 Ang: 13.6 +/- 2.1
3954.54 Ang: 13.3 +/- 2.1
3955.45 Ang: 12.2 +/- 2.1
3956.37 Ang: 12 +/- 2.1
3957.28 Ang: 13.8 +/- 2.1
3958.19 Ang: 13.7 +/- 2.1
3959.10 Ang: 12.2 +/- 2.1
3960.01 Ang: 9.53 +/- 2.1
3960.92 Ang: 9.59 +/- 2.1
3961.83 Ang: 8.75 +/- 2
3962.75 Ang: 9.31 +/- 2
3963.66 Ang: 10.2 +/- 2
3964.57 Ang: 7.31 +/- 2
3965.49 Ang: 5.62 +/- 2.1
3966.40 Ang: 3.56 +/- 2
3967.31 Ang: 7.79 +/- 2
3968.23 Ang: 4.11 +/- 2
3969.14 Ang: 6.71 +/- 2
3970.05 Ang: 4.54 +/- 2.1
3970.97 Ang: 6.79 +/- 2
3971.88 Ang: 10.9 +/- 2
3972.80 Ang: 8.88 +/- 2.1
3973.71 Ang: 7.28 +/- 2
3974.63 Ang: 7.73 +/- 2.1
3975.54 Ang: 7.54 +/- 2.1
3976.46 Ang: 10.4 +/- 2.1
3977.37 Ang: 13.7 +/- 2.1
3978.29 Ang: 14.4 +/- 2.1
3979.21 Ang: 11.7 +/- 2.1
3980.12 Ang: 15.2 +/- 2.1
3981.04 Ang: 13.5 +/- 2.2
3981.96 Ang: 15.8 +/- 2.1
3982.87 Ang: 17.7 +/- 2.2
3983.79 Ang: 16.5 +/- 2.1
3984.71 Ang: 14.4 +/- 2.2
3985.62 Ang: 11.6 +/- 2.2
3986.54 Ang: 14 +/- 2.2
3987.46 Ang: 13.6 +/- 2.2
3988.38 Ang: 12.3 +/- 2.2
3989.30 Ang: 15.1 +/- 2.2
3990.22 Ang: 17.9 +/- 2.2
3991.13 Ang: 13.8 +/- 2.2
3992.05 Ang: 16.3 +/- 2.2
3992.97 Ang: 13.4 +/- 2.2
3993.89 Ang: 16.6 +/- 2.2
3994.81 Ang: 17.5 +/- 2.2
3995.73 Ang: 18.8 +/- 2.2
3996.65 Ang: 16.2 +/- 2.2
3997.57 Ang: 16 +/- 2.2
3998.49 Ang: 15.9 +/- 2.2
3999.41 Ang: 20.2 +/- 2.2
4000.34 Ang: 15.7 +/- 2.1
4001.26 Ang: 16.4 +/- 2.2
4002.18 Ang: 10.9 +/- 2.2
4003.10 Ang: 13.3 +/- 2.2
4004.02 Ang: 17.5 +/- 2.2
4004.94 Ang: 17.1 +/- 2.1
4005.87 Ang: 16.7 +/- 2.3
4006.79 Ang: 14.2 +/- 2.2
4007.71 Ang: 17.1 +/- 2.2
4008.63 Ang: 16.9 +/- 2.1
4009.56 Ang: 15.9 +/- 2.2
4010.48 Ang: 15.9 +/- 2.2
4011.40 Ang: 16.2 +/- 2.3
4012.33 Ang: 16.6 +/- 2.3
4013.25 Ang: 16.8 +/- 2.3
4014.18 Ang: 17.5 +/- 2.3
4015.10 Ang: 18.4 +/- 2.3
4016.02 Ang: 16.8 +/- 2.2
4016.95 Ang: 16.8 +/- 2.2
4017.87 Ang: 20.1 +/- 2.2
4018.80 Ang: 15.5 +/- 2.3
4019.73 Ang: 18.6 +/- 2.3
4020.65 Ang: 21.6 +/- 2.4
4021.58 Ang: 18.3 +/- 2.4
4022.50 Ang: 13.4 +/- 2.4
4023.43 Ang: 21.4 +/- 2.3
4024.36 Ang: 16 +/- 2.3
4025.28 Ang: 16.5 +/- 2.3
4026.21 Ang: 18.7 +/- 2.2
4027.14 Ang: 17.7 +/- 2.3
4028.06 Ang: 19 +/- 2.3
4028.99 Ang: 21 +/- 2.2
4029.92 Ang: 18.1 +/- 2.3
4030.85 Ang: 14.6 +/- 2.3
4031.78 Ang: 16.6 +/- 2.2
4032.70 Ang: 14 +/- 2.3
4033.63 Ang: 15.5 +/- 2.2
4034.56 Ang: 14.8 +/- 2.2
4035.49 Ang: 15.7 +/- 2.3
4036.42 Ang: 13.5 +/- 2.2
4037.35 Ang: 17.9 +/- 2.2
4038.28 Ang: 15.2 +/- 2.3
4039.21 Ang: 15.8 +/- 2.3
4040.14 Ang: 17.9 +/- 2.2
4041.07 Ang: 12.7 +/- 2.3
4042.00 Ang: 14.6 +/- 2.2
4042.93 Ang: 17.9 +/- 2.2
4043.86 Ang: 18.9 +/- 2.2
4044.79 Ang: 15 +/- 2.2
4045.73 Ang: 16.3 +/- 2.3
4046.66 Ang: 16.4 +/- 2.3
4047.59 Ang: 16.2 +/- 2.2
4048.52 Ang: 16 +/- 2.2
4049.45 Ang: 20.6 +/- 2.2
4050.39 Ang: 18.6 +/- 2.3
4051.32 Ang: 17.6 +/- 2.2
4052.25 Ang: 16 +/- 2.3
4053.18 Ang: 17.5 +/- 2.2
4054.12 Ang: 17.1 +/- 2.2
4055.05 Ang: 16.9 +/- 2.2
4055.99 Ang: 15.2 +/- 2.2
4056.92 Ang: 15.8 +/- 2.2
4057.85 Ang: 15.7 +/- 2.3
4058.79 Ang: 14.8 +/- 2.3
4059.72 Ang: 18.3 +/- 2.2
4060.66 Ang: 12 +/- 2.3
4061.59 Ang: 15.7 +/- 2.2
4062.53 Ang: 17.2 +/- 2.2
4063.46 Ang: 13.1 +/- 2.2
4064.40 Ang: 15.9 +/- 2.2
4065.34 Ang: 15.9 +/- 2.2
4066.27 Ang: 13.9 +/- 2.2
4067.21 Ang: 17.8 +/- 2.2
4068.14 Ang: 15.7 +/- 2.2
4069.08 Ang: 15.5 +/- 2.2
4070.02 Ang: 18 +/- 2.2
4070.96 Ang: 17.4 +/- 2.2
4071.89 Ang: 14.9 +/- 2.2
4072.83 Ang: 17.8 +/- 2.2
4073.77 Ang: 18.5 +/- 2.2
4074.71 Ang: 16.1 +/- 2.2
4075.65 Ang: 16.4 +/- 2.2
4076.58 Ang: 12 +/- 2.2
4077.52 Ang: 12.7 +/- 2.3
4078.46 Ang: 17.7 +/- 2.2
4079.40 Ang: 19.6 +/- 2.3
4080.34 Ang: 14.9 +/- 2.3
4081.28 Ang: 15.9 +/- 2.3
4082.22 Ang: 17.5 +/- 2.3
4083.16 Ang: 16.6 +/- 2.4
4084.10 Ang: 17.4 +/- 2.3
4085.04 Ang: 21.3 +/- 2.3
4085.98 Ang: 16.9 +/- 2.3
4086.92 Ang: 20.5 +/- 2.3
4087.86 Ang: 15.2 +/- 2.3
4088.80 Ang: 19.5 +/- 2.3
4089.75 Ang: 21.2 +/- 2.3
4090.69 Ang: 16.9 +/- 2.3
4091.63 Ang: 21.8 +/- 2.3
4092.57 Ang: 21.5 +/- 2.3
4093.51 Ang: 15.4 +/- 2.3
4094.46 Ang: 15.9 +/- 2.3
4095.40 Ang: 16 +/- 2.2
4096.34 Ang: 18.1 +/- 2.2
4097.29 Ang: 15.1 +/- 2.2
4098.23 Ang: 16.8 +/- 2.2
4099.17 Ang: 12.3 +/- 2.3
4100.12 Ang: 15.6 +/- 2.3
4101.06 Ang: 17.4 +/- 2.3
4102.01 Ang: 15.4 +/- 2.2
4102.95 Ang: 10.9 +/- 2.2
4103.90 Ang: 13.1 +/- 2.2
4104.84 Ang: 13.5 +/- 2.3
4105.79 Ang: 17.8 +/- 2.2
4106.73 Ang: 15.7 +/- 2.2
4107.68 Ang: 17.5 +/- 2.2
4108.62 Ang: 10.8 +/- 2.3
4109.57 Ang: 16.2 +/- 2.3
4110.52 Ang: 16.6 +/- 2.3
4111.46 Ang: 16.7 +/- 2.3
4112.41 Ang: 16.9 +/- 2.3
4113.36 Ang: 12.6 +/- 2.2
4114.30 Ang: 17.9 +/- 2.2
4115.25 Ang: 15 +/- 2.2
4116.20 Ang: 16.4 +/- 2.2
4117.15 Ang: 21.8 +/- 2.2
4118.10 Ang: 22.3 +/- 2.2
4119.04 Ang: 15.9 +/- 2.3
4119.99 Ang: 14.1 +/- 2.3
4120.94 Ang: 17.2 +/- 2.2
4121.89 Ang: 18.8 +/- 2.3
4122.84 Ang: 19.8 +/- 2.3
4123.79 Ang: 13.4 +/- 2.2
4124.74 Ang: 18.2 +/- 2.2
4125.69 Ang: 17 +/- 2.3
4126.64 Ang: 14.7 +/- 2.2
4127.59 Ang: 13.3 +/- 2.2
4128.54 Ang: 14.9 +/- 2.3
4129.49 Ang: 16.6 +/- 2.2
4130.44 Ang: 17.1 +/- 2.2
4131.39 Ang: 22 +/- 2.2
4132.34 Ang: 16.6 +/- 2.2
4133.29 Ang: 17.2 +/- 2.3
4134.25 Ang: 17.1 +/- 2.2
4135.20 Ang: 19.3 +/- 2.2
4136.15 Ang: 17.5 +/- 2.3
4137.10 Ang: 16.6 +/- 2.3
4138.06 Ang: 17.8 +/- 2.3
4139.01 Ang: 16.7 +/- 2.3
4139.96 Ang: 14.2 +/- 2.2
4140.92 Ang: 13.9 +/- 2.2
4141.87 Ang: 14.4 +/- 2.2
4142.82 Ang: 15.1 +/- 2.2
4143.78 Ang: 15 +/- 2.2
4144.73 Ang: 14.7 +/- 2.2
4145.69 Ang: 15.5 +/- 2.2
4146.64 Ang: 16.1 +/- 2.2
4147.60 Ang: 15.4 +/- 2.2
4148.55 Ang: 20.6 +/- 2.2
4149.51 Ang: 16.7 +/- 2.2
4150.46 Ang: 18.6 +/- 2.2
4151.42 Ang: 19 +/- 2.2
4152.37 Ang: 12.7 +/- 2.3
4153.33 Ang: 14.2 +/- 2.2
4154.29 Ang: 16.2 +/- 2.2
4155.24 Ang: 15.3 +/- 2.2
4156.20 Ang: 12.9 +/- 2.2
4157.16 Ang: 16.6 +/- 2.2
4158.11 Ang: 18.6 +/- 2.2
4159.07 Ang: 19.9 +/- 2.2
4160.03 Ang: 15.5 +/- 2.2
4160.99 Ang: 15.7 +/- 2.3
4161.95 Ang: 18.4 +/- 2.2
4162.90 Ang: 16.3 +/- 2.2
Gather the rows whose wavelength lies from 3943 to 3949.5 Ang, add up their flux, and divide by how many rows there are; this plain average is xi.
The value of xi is 12.5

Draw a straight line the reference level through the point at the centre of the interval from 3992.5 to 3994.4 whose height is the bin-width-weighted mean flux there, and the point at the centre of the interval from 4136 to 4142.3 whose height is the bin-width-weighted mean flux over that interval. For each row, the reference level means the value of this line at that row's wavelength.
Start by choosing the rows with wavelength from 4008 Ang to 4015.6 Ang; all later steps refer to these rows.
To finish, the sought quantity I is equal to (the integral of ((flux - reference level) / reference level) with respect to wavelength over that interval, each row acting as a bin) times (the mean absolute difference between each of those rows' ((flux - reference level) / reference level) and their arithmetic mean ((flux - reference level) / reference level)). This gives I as 0.033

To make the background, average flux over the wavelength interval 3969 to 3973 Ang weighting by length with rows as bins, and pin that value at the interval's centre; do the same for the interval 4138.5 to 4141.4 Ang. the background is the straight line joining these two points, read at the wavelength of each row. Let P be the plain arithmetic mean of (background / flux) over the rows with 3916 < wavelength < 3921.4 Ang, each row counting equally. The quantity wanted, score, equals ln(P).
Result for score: -0.78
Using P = 0.5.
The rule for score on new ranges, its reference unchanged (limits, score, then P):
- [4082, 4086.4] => -0.35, 0.7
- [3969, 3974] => 0.08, 1.1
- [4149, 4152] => -0.16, 0.9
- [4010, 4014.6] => -0.57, 0.6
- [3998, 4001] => -0.66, 0.5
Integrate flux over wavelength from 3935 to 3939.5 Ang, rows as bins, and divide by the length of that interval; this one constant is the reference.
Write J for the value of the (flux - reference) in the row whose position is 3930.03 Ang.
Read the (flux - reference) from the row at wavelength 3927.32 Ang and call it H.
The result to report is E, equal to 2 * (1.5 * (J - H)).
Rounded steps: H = 2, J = 0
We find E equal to -5.5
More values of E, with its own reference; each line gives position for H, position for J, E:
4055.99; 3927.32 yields -20.8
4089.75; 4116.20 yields -14.4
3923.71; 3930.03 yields -10.7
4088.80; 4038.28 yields -12.9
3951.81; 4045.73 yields 9.9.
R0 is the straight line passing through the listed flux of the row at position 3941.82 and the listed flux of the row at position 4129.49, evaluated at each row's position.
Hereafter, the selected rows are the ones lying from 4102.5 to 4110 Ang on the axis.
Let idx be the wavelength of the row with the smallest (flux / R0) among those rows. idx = 4108.62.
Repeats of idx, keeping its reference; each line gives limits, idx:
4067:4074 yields 4071.89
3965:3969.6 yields 3966.40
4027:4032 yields 4030.85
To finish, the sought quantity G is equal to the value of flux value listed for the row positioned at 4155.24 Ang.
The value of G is 15.3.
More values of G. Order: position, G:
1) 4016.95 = 16.8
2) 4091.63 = 21.8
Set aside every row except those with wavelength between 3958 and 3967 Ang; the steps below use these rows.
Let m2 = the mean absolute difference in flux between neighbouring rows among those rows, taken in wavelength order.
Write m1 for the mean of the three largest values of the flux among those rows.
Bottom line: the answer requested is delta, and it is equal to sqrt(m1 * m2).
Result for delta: 4.2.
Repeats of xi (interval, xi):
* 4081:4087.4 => 18.0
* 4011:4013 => 16.4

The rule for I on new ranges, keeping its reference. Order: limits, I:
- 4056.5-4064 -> -0.003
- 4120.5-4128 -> 0.054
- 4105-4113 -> 0.011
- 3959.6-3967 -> -0.432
